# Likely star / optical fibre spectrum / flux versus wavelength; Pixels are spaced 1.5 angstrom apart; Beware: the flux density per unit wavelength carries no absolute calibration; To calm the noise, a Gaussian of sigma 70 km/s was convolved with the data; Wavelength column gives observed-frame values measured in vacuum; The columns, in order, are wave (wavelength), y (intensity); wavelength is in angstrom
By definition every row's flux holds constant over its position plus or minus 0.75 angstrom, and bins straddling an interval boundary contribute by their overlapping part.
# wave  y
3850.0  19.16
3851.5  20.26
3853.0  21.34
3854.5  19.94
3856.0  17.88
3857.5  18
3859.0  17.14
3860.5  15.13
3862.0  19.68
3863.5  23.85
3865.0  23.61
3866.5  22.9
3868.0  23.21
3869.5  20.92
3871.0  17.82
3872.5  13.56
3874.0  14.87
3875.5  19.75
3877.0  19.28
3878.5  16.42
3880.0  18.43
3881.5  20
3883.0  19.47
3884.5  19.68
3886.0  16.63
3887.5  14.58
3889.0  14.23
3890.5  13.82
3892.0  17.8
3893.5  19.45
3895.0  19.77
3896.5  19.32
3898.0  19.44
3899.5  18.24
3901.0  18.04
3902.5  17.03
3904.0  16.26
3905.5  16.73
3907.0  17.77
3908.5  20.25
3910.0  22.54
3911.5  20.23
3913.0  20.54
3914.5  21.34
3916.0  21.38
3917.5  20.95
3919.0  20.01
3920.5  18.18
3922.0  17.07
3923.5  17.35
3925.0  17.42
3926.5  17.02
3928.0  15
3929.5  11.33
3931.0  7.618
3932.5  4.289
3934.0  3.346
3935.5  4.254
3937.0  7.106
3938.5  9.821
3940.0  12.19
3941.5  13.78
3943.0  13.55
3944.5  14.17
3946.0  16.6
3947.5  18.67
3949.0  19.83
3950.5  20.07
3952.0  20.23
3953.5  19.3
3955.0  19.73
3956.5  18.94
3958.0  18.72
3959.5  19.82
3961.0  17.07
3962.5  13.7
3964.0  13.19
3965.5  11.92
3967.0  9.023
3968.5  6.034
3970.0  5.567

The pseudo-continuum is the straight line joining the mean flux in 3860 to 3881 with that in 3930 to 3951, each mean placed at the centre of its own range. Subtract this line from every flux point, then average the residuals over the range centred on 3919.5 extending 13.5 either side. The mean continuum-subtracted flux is 3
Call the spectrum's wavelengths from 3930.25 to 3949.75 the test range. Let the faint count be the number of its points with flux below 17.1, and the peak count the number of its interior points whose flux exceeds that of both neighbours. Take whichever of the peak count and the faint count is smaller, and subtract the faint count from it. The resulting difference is -10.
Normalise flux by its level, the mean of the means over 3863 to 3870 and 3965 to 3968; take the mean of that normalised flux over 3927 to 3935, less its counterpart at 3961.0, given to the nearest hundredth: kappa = -0.52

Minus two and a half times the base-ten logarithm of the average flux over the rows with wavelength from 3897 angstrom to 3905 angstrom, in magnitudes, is -3.13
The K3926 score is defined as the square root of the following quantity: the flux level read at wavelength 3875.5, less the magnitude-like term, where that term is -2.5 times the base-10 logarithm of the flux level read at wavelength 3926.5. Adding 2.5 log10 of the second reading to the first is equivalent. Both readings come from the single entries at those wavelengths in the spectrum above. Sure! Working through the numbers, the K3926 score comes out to 4.78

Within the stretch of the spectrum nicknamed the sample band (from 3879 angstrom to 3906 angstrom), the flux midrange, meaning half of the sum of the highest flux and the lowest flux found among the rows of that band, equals 16.9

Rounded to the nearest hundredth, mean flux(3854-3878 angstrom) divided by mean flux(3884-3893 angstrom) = 1.19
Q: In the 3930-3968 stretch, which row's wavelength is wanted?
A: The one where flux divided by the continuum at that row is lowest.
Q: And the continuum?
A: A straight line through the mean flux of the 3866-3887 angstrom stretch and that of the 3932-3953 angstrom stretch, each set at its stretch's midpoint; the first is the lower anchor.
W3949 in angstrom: 3934.0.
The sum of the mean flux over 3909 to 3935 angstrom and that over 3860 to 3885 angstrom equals 35.5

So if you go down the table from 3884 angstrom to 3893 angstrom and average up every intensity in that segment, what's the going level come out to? 16.1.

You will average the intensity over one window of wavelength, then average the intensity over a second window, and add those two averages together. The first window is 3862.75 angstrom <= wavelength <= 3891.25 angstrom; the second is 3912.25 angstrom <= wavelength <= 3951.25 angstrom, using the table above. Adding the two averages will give 33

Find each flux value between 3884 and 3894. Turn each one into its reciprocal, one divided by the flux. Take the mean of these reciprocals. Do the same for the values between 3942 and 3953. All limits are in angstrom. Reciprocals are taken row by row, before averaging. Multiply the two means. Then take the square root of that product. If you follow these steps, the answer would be 0.060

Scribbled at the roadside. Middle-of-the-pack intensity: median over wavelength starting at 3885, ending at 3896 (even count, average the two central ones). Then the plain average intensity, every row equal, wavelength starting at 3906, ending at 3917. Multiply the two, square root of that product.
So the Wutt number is 18.5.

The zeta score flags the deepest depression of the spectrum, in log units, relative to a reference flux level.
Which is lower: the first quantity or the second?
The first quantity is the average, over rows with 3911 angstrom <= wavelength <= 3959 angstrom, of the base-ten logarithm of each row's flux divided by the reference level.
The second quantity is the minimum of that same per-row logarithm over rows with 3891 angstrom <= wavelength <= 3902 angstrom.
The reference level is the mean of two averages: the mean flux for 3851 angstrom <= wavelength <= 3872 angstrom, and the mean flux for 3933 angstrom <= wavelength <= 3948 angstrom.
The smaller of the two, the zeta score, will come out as -0.04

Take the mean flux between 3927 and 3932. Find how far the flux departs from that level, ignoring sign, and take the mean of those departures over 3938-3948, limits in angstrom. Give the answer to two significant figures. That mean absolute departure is 3.2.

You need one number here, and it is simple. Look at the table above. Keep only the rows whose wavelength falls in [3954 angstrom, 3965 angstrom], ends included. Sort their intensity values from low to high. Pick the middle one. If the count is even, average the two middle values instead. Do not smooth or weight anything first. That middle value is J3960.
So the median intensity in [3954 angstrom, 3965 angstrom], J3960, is 18.7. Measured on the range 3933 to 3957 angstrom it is 15.4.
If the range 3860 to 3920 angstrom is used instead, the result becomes 19.4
